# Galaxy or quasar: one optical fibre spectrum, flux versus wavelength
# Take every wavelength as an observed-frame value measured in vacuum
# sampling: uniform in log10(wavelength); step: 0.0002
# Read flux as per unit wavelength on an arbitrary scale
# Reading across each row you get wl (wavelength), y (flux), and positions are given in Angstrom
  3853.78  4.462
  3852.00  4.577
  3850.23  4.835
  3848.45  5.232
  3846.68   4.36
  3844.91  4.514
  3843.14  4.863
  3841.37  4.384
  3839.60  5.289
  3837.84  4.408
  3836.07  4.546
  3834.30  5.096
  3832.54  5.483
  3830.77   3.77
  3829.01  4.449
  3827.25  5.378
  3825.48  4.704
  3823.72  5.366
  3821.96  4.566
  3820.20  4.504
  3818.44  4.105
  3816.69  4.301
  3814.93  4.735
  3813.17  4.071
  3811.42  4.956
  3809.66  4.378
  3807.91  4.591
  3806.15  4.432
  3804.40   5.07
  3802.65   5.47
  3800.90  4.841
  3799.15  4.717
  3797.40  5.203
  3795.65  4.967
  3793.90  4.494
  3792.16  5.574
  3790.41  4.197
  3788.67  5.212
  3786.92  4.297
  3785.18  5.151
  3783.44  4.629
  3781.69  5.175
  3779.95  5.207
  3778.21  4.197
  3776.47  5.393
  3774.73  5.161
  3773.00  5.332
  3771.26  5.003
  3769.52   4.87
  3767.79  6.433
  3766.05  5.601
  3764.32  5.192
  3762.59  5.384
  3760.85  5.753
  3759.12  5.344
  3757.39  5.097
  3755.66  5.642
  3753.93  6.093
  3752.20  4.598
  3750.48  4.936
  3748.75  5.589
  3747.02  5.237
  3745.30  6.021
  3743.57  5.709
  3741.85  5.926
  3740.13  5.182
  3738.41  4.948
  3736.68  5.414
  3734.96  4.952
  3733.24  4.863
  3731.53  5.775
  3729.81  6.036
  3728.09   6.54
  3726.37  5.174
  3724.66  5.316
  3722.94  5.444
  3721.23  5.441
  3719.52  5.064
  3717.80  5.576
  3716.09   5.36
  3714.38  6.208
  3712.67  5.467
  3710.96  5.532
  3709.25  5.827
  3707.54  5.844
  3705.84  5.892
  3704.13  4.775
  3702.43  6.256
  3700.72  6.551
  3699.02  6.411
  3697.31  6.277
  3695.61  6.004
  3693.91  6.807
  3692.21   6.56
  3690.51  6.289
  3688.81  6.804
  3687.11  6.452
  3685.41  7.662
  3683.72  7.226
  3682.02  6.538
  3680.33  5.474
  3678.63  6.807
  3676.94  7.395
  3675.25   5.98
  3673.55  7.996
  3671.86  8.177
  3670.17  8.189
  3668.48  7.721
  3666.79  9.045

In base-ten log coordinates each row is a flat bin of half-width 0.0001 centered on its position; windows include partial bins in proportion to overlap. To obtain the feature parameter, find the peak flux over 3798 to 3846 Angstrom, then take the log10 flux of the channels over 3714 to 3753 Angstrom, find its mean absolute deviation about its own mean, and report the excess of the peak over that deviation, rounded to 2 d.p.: 5.45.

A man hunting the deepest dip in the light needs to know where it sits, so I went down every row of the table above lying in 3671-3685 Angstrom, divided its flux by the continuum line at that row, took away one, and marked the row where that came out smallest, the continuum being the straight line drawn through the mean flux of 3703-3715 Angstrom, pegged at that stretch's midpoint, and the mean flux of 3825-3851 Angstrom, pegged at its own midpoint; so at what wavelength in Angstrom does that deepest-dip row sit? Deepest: 3680.33 Angstrom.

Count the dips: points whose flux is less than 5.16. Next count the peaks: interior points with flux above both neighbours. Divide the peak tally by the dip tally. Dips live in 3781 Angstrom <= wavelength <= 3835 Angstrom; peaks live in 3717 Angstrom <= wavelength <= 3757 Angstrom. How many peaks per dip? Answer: 0.3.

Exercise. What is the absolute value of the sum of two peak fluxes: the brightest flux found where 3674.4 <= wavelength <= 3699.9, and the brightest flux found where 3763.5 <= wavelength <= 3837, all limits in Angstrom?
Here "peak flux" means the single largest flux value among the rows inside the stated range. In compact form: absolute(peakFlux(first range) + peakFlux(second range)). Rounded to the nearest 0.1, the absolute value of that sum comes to 14.1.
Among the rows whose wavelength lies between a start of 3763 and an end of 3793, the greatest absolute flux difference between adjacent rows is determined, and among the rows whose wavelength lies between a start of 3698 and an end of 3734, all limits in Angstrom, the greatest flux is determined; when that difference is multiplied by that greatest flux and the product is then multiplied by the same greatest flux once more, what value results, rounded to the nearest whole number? 67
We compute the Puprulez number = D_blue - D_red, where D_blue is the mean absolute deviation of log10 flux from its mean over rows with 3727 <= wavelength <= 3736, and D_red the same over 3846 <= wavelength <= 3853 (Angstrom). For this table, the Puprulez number 0.020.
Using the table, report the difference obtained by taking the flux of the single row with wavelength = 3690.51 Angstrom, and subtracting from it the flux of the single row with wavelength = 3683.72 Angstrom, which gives -0.94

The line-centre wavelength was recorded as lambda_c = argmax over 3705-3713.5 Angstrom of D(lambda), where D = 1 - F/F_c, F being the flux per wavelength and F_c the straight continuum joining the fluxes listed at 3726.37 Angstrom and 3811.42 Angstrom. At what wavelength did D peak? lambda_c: 3712.67 Angstrom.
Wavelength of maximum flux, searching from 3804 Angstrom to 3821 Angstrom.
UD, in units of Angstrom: 3804.40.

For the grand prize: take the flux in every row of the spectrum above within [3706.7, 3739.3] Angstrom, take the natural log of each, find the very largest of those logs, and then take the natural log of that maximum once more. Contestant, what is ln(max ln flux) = 0.63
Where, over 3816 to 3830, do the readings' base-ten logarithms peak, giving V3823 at 3827.25 Angstrom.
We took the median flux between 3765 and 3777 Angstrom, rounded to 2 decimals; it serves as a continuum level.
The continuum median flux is 5.33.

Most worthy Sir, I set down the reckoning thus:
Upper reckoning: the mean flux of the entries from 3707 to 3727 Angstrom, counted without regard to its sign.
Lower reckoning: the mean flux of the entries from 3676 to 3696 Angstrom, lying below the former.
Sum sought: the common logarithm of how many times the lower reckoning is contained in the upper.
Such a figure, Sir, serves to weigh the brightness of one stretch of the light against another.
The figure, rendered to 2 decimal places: -0.08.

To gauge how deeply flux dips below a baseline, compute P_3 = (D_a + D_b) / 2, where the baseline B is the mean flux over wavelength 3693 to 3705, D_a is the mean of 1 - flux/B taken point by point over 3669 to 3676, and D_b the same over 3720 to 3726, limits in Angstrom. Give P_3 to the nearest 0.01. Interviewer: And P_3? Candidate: -0.05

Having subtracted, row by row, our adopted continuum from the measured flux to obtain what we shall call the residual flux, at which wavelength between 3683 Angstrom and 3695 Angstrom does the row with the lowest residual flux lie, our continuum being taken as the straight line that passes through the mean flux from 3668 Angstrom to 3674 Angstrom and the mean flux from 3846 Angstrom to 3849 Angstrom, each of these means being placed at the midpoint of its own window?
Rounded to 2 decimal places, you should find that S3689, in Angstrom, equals 3690.51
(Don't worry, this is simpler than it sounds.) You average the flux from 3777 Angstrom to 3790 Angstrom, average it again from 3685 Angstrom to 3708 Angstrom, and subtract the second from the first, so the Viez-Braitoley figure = -1.5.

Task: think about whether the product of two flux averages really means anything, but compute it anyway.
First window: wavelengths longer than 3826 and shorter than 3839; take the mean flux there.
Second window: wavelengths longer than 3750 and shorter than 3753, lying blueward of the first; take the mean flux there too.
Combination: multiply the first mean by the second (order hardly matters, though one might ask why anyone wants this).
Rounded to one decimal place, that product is 22.6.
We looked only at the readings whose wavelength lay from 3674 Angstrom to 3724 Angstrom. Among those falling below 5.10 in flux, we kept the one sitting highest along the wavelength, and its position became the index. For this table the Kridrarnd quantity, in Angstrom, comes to 3719.52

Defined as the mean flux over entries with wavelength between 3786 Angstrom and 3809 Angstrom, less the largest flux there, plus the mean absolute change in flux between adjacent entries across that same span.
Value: -0.10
